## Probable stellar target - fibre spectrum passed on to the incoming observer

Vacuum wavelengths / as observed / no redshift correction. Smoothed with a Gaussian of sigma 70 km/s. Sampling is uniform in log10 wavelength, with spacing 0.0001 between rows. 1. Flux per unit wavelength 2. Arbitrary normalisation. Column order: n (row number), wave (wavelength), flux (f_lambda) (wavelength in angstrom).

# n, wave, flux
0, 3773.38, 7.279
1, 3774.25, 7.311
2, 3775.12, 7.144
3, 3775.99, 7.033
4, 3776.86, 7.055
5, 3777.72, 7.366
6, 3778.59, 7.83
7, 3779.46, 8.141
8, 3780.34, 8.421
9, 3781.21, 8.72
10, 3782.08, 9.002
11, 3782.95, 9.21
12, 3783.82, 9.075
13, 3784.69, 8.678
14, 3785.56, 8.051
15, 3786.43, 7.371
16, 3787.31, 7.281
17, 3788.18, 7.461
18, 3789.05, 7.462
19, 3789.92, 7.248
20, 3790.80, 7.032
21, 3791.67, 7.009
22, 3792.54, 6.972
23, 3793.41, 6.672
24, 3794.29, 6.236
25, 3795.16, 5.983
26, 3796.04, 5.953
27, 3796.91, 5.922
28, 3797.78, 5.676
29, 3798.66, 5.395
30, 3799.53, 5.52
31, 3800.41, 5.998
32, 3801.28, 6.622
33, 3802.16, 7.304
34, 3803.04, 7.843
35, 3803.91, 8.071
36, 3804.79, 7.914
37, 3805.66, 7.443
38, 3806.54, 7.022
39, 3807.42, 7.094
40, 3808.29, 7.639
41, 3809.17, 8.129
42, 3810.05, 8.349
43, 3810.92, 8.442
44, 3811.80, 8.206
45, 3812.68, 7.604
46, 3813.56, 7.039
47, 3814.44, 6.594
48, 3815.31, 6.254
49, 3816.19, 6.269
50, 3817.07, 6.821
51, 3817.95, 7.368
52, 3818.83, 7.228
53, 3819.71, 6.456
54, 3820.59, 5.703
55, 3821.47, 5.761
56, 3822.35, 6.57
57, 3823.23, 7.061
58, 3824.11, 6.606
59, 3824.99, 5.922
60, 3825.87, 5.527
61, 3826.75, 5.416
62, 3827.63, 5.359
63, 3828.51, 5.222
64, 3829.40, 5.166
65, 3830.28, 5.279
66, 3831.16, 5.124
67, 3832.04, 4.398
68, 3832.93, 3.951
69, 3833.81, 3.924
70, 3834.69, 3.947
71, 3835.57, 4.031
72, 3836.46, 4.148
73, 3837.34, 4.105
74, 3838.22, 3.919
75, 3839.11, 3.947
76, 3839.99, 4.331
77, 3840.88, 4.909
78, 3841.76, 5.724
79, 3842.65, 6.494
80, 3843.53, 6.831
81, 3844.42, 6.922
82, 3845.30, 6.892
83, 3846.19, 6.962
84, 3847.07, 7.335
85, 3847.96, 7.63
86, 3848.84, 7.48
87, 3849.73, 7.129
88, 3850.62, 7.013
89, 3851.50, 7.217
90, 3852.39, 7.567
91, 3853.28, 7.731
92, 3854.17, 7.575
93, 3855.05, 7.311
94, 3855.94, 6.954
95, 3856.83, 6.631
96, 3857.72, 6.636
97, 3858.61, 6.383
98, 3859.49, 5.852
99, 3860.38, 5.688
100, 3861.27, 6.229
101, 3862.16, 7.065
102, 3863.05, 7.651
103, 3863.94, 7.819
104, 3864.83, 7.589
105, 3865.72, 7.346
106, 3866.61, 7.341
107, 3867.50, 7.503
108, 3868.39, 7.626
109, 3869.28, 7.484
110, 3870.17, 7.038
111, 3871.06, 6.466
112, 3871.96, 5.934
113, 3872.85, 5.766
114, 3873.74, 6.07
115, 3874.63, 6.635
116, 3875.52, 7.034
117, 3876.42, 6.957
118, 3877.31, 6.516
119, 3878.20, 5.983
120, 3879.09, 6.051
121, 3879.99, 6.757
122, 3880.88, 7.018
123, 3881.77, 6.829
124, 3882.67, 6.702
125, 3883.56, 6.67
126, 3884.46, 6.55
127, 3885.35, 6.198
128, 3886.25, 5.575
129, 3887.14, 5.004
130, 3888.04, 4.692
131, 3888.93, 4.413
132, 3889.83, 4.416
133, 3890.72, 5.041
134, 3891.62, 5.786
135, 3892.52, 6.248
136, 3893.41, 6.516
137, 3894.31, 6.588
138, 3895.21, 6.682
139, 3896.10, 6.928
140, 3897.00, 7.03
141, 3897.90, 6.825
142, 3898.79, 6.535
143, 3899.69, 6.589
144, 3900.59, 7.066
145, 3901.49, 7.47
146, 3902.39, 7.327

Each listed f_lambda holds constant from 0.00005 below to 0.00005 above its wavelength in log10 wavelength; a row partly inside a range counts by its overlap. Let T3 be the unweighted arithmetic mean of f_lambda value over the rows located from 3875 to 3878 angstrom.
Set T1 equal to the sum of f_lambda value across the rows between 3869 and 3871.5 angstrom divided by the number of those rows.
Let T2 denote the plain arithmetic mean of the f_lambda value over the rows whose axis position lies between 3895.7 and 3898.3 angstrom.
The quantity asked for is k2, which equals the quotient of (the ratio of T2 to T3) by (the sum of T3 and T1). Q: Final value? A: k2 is 0.073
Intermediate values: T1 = 7.0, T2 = 6.9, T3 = 6.84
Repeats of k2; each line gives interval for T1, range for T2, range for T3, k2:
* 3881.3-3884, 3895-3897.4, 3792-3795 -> 0.078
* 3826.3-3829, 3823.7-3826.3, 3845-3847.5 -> 0.069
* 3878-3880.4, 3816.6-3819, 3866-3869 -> 0.069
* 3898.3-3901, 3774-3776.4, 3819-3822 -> 0.094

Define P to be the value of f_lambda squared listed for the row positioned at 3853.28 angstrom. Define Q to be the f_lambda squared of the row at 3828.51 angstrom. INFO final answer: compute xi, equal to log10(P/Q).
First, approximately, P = 60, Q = 27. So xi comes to 0.34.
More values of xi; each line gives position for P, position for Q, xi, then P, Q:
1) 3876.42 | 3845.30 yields 0.01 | 48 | 47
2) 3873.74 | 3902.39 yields -0.16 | 37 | 54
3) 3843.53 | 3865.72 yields -0.06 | 47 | 54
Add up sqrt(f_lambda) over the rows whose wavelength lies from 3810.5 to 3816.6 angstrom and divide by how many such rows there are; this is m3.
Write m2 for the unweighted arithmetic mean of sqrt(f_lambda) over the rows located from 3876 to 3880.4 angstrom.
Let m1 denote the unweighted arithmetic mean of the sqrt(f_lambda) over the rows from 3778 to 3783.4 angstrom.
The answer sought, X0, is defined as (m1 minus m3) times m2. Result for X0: 0.6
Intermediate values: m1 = 2.92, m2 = 2.54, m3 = 2.68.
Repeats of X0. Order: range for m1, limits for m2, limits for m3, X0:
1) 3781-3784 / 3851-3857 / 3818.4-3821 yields 1.2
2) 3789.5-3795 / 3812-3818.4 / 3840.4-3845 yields 0.4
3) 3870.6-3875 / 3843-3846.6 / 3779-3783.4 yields -1.2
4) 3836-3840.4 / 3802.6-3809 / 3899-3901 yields -1.6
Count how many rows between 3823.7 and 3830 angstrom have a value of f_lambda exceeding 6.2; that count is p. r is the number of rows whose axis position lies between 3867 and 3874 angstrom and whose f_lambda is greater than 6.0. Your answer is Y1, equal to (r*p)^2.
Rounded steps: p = 1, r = 6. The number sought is 36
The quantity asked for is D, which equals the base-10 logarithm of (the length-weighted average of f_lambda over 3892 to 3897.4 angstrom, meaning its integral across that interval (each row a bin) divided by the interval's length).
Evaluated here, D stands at 0.82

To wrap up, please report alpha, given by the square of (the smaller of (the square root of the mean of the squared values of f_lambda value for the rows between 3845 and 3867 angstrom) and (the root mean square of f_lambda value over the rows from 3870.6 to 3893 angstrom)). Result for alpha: 37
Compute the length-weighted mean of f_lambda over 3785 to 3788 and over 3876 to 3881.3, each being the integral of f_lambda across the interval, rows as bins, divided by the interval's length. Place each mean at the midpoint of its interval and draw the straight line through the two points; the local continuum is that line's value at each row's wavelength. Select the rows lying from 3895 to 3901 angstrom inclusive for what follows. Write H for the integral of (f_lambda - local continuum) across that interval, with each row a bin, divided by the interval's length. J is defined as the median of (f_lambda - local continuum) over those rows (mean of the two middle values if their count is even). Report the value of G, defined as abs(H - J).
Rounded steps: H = 0.5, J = 0.5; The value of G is 0.01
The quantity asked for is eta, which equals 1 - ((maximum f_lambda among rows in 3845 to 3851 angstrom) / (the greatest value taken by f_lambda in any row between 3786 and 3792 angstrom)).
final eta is -0.02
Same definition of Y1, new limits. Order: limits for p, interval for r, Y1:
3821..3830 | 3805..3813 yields 729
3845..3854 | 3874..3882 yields 6400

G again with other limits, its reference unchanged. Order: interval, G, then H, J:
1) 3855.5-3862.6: 0.06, -0.3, -0.3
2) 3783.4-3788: 0.00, 0.4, 0.4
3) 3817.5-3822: 0.05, -0.7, -0.8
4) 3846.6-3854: 0.01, 0.5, 0.5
